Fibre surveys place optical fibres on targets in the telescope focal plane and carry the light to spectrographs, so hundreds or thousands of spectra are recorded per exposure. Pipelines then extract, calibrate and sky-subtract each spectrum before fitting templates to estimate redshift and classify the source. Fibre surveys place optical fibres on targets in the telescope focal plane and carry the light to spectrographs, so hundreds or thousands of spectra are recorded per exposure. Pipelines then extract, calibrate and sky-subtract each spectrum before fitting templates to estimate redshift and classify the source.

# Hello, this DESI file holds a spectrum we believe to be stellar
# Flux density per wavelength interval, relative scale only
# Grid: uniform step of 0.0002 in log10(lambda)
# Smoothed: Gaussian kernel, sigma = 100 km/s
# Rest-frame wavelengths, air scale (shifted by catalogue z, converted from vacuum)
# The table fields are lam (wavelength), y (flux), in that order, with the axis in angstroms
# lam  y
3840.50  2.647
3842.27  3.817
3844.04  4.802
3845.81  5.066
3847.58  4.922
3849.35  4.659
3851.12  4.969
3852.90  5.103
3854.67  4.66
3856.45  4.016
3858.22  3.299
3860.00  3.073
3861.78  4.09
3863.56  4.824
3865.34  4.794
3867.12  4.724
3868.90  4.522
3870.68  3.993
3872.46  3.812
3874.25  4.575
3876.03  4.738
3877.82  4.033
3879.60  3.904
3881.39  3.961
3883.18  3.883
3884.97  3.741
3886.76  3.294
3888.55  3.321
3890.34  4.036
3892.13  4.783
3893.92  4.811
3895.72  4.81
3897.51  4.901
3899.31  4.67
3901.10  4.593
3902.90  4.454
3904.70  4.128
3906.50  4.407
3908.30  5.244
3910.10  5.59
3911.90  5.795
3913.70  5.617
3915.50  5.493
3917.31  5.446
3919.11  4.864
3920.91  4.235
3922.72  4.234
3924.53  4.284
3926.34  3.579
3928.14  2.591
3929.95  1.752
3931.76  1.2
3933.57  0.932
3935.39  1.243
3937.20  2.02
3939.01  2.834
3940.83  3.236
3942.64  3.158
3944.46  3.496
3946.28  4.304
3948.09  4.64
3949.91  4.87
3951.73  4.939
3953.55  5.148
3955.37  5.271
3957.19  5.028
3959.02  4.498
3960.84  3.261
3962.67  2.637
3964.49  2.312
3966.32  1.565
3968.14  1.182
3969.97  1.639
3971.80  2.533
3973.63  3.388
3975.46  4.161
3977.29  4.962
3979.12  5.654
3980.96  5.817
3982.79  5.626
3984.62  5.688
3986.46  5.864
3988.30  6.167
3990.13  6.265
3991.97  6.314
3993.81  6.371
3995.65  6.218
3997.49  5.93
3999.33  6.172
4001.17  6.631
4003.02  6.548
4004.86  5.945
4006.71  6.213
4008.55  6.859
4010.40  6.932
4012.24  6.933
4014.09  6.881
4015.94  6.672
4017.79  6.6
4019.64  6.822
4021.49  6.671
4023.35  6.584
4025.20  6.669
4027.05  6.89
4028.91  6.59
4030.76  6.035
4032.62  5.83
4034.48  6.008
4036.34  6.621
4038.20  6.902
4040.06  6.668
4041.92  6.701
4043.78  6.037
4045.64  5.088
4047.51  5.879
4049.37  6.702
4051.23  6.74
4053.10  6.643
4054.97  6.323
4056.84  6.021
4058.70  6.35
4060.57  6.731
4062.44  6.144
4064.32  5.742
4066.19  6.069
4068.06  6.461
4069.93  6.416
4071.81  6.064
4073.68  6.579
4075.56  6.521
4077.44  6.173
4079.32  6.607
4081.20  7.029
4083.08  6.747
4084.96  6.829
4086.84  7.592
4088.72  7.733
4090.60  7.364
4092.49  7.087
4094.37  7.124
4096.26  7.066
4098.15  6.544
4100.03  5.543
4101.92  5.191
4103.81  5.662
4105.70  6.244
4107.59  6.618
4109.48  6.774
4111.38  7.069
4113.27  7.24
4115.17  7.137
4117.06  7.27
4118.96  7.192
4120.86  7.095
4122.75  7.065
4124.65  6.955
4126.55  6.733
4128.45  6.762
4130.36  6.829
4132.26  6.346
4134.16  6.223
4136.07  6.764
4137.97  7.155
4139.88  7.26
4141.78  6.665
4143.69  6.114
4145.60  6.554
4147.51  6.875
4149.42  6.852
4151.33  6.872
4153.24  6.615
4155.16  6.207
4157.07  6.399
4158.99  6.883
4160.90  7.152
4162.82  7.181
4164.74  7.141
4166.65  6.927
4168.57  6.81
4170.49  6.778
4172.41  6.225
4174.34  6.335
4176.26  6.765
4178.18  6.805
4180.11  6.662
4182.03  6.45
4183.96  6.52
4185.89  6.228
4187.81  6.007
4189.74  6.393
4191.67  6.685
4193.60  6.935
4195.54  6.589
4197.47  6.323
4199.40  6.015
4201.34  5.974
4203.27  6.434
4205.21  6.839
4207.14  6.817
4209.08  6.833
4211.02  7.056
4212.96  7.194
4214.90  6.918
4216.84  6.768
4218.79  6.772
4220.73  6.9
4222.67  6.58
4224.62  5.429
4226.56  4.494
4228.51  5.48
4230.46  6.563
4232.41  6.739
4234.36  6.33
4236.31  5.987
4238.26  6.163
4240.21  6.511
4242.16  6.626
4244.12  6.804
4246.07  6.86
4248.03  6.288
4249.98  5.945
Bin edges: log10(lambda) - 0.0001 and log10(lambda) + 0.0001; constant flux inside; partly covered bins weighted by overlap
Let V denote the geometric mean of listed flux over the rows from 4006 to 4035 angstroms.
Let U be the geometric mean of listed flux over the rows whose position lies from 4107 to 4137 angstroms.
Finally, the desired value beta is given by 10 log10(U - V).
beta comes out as -5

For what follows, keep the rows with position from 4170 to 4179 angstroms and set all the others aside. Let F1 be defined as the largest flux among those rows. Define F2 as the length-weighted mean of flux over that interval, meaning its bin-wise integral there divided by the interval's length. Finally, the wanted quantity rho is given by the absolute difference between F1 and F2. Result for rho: 0.24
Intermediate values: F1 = 6.805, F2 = 6.57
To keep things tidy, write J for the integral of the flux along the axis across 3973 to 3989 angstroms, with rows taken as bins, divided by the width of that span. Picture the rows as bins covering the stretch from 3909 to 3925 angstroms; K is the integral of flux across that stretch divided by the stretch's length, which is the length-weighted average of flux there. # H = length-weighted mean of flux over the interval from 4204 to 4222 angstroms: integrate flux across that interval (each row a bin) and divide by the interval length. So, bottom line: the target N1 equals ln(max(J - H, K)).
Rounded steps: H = 6.9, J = 5.3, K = 5.09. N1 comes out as 1.63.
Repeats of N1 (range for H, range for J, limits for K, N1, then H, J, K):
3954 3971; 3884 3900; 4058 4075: 1.84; 3.1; 4.3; 6.29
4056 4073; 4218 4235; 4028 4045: 1.85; 6.2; 6.1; 6.36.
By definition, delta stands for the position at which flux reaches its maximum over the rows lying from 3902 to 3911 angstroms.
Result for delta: 3910.10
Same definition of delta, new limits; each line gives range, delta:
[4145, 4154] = 4147.51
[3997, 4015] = 4012.24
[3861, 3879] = 3863.56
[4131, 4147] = 4139.88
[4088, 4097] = 4088.72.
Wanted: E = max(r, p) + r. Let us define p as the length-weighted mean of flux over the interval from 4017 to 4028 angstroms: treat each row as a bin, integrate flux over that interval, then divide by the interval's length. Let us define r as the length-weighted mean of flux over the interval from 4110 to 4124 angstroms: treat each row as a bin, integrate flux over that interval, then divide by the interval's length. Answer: 14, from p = 6.7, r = 7.1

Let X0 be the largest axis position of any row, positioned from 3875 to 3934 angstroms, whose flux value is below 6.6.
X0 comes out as 3933.57 angstroms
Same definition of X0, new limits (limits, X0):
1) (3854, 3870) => 3868.90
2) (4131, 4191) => 4189.74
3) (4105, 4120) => 4105.70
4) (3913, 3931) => 3929.95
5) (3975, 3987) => 3986.46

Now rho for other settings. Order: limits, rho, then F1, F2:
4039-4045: 0.28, 6.701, 6.42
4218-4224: 0.22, 6.9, 6.68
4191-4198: 0.29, 6.935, 6.65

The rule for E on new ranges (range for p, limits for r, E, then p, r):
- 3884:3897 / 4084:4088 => 14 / 4.1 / 7.2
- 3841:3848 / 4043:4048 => 11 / 4.5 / 5.6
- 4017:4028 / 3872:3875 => 11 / 6.7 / 4.2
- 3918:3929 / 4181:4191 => 13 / 4.0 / 6.3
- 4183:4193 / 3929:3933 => 8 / 6.4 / 1.4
